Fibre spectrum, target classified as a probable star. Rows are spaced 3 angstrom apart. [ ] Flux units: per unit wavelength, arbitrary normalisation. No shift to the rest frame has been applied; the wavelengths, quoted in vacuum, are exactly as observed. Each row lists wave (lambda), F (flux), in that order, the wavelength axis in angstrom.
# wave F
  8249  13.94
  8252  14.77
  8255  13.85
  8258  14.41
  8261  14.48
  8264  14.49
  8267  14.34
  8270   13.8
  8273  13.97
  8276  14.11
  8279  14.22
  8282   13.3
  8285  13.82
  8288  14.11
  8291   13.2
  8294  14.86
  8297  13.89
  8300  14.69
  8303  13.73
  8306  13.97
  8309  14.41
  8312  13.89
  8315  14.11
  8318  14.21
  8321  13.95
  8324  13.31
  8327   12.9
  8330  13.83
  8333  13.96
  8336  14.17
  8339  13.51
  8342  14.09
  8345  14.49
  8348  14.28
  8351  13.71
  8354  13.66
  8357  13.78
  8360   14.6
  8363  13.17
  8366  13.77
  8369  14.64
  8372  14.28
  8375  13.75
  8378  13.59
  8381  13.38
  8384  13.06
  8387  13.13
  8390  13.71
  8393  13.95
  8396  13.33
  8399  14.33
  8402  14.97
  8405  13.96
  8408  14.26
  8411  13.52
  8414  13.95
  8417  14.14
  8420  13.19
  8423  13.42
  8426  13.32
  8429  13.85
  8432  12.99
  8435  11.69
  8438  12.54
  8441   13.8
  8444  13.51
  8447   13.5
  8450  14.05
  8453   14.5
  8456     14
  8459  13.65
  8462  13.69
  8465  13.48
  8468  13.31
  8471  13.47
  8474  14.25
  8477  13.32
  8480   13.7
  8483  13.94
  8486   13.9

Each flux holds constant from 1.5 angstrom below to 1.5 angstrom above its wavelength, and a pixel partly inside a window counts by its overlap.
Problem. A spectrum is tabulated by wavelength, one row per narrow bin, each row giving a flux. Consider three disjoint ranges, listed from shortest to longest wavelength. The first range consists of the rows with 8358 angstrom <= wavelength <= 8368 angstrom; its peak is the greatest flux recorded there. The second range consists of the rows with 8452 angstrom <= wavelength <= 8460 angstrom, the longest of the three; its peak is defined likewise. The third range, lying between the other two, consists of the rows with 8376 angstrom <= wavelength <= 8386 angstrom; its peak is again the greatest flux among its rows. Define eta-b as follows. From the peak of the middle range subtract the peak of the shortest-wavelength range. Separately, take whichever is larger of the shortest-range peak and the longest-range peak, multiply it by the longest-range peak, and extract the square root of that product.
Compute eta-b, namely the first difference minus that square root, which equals -15.6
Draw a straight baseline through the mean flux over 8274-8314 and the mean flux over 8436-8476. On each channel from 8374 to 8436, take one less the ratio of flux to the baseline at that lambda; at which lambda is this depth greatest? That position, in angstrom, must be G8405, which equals 8435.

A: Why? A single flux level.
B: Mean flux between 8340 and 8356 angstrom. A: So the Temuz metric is 14.0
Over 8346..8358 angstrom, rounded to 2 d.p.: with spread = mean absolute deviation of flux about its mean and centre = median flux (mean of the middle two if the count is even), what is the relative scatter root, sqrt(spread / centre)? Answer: 0.12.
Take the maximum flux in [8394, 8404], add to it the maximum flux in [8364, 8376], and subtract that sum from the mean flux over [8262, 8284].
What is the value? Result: -15.6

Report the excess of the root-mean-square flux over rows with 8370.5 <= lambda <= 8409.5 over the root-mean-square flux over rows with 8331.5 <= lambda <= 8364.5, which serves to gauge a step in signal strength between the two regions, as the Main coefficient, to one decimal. -0.1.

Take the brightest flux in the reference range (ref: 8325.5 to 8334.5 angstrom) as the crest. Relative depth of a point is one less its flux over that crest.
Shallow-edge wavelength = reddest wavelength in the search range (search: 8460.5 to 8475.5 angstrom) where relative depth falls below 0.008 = 8474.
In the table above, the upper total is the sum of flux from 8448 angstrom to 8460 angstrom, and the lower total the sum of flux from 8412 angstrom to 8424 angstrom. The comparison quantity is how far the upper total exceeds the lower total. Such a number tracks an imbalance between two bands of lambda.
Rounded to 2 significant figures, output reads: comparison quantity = 1.5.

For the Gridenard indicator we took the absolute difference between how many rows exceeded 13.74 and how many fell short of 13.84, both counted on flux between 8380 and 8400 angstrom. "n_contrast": 3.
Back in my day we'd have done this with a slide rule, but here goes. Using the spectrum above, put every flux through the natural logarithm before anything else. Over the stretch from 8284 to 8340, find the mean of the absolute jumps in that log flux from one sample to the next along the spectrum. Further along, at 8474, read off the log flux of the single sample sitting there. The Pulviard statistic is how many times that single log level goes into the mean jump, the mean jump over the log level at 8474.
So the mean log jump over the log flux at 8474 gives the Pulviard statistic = 0.016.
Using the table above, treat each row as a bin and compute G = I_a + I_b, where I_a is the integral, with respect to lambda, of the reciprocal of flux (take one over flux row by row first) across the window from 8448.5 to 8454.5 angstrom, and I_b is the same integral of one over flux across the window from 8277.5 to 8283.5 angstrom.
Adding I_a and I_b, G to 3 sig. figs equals 0.857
